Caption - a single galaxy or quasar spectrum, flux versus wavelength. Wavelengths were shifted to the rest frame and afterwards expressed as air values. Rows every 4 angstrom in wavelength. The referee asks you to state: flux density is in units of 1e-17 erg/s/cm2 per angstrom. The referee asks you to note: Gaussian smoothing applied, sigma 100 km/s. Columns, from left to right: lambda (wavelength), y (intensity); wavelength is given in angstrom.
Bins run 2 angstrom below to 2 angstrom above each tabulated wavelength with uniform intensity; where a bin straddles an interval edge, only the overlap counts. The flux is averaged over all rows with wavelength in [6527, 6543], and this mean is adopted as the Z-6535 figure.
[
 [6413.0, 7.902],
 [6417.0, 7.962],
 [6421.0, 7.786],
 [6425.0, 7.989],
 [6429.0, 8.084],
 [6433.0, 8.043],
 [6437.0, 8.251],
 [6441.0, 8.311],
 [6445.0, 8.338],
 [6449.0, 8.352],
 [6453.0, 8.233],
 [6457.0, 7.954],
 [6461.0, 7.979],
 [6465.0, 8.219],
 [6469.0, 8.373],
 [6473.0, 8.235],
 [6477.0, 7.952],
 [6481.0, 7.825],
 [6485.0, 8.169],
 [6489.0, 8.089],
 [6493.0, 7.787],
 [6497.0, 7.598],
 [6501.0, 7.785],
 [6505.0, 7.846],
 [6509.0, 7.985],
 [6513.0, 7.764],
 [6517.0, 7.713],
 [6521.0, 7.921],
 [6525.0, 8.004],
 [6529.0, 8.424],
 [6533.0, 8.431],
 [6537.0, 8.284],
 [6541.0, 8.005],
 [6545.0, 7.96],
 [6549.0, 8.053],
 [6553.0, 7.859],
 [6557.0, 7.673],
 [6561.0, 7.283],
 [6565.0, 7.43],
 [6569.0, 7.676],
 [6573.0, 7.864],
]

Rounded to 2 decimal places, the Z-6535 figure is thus 8.29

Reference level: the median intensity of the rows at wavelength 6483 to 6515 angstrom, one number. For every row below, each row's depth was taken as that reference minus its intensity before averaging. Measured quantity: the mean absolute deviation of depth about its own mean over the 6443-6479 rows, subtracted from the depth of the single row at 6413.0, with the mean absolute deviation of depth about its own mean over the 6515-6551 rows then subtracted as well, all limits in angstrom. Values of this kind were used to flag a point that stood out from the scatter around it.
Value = -0.43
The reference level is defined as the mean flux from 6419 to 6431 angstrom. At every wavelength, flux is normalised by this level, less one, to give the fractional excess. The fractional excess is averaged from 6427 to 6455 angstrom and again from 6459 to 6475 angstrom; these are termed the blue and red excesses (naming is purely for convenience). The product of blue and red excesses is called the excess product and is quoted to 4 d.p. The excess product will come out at 0.0011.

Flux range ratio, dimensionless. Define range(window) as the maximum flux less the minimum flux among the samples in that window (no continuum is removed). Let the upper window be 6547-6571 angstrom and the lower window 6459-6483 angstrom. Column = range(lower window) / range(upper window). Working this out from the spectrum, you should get 0.71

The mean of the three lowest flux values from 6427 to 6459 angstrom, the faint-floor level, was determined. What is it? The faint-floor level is 8.03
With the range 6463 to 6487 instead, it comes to 7.98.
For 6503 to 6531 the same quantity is 7.77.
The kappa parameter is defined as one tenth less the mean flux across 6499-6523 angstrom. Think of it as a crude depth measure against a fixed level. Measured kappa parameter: -7.7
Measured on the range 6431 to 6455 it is -8.2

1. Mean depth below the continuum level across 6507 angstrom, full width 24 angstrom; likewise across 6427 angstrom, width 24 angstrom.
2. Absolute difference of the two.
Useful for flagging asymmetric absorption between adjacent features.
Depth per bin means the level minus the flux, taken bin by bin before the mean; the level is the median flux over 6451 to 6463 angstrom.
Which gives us 0.24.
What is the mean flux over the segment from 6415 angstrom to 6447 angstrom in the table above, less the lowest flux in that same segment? 0.31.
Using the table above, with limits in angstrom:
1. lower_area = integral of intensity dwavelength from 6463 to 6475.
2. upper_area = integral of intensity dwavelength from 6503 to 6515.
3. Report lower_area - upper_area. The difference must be 4.9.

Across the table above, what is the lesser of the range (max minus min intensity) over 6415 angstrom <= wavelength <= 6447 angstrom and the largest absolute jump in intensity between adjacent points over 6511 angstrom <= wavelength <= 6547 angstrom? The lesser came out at 0.42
